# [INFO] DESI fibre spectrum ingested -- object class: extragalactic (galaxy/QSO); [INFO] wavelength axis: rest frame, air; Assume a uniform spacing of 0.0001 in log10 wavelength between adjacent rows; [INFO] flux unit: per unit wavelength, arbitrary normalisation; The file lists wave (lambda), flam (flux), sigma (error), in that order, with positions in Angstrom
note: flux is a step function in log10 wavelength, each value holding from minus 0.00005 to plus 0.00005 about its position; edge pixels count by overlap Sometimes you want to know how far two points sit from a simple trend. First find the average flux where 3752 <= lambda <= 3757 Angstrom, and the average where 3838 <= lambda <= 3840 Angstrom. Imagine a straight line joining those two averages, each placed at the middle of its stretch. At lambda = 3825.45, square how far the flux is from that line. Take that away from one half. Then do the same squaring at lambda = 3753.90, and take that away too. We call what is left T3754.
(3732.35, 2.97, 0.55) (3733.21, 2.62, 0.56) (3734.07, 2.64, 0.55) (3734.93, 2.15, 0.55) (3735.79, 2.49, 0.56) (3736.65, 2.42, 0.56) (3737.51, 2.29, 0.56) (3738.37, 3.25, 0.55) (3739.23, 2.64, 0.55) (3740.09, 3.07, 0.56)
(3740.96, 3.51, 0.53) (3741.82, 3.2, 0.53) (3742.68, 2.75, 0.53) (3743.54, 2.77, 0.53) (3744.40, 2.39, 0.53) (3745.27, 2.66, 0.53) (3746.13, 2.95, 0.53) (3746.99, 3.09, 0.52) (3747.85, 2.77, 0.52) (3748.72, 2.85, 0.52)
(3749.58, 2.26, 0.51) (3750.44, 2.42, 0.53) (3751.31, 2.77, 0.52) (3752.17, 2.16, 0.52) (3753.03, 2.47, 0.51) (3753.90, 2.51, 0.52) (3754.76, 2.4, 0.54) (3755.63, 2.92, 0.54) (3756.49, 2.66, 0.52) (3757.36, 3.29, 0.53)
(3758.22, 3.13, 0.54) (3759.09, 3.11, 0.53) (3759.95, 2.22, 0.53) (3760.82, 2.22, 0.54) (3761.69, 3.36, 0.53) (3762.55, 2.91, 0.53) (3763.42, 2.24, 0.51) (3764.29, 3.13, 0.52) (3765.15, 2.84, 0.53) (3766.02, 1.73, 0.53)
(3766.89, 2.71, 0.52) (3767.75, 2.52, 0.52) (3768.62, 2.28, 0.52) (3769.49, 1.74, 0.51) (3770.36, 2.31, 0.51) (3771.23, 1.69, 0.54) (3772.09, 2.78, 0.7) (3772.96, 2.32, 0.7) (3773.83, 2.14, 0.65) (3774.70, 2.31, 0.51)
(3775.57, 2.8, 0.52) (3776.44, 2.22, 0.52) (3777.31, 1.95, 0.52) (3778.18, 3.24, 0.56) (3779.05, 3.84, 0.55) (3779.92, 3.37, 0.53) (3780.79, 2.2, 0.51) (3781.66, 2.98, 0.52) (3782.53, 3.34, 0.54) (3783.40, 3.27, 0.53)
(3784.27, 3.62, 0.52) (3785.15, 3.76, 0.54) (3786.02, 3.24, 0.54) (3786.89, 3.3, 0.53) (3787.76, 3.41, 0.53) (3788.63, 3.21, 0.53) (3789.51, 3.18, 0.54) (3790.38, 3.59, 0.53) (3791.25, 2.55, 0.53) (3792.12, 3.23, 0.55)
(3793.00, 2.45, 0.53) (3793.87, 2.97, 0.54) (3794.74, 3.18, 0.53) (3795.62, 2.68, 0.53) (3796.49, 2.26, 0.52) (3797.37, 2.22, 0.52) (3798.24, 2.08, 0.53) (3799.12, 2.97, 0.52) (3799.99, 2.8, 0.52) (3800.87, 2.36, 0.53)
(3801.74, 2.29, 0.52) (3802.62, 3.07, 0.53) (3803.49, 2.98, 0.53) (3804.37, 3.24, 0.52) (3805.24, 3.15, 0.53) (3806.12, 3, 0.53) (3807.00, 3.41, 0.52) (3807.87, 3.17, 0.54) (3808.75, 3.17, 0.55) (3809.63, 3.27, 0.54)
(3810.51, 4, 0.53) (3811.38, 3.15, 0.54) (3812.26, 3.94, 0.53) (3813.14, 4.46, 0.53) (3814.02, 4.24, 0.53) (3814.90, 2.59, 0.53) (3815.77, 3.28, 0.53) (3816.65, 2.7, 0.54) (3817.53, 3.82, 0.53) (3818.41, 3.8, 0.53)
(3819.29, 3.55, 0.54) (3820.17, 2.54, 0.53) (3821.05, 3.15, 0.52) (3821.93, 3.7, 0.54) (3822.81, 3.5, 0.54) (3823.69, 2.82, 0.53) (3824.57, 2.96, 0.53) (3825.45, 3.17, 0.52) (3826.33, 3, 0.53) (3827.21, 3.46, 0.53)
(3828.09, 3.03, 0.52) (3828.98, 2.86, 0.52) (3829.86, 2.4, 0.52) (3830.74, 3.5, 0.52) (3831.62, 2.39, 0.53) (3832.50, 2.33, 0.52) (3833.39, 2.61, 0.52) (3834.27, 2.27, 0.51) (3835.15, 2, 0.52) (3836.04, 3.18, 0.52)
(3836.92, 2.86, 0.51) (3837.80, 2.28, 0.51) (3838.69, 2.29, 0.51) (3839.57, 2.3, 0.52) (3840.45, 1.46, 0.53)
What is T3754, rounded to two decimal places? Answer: -0.20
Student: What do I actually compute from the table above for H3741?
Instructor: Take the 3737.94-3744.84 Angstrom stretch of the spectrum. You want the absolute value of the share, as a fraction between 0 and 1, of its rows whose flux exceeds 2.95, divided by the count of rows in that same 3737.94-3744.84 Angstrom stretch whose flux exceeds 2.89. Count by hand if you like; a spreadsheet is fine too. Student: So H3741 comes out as 0.125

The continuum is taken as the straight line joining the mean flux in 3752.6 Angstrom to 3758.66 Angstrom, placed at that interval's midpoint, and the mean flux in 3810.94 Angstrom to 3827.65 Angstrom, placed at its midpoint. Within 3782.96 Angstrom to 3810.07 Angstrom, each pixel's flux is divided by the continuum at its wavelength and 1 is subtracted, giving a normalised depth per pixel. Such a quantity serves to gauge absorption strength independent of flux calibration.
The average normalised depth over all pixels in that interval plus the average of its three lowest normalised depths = -0.35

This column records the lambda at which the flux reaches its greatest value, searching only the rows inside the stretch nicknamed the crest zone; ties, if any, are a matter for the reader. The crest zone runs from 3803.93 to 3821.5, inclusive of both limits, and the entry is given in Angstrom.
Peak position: 3813.14 Angstrom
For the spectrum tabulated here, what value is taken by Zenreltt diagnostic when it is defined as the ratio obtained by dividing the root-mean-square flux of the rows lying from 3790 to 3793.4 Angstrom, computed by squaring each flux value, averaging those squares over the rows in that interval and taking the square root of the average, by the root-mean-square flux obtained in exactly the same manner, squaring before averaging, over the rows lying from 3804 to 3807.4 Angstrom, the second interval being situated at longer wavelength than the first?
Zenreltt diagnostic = 0.93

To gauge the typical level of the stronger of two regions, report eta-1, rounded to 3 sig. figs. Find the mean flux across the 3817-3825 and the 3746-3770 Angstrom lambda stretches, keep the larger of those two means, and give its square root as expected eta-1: 1.82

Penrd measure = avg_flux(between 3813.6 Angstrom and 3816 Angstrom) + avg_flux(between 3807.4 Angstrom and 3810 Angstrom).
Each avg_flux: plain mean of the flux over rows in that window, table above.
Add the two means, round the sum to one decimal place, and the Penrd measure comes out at 6.6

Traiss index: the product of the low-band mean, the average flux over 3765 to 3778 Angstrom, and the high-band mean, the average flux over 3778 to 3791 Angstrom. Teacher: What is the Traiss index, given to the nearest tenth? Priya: 7.6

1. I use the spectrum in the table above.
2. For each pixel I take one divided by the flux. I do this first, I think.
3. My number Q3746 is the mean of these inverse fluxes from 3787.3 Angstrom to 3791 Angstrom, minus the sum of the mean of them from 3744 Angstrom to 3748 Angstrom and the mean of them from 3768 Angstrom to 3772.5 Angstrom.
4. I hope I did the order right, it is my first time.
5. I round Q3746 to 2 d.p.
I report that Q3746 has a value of -0.54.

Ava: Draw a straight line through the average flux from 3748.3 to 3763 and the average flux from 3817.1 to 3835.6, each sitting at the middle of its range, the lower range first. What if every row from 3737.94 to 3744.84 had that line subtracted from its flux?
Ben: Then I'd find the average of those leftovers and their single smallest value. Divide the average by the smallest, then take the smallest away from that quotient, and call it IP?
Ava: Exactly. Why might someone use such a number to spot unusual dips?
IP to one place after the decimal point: -1.1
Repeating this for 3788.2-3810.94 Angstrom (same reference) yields 0.7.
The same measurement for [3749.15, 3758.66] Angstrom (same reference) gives 0.6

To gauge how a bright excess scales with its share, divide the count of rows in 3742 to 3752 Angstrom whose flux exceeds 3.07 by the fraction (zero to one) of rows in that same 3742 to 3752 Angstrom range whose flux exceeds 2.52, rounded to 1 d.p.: 1.4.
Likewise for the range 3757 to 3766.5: 7.9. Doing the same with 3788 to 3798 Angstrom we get 6.9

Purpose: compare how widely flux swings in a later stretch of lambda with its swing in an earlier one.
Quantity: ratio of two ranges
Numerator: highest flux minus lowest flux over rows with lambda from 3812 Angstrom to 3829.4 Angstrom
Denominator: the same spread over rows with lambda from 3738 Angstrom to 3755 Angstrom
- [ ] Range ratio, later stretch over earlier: 1.4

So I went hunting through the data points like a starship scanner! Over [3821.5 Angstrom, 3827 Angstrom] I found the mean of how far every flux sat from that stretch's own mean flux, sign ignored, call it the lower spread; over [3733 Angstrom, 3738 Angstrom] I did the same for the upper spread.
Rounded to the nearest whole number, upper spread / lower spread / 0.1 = 5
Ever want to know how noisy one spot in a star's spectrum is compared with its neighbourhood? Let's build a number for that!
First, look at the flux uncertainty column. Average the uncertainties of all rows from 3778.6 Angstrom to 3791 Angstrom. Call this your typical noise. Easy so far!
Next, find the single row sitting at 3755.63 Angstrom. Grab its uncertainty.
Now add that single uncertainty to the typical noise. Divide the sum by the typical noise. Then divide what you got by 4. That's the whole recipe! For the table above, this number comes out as 0.504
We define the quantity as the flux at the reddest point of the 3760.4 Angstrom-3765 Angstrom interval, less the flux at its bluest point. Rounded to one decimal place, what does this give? 0.9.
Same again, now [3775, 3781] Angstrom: -0.6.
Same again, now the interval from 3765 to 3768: -0.3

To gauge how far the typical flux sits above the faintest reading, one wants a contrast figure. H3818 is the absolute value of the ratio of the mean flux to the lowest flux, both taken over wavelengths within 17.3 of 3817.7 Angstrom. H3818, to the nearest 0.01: 1.38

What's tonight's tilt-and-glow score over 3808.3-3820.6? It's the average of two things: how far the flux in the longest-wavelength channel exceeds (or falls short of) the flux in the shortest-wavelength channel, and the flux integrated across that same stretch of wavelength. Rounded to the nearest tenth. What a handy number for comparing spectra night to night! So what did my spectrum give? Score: 21.0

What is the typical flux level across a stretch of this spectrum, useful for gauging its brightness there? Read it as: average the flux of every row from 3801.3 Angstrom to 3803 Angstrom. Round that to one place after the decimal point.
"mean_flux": 2.7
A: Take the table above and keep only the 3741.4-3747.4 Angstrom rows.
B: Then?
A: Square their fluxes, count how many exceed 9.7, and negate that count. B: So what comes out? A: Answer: -1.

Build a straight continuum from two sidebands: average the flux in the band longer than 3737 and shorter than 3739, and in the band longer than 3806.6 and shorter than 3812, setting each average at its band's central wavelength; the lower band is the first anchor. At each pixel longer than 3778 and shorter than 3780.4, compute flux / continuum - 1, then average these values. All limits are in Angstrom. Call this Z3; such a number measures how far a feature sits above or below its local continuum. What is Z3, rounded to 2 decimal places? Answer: 0.12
